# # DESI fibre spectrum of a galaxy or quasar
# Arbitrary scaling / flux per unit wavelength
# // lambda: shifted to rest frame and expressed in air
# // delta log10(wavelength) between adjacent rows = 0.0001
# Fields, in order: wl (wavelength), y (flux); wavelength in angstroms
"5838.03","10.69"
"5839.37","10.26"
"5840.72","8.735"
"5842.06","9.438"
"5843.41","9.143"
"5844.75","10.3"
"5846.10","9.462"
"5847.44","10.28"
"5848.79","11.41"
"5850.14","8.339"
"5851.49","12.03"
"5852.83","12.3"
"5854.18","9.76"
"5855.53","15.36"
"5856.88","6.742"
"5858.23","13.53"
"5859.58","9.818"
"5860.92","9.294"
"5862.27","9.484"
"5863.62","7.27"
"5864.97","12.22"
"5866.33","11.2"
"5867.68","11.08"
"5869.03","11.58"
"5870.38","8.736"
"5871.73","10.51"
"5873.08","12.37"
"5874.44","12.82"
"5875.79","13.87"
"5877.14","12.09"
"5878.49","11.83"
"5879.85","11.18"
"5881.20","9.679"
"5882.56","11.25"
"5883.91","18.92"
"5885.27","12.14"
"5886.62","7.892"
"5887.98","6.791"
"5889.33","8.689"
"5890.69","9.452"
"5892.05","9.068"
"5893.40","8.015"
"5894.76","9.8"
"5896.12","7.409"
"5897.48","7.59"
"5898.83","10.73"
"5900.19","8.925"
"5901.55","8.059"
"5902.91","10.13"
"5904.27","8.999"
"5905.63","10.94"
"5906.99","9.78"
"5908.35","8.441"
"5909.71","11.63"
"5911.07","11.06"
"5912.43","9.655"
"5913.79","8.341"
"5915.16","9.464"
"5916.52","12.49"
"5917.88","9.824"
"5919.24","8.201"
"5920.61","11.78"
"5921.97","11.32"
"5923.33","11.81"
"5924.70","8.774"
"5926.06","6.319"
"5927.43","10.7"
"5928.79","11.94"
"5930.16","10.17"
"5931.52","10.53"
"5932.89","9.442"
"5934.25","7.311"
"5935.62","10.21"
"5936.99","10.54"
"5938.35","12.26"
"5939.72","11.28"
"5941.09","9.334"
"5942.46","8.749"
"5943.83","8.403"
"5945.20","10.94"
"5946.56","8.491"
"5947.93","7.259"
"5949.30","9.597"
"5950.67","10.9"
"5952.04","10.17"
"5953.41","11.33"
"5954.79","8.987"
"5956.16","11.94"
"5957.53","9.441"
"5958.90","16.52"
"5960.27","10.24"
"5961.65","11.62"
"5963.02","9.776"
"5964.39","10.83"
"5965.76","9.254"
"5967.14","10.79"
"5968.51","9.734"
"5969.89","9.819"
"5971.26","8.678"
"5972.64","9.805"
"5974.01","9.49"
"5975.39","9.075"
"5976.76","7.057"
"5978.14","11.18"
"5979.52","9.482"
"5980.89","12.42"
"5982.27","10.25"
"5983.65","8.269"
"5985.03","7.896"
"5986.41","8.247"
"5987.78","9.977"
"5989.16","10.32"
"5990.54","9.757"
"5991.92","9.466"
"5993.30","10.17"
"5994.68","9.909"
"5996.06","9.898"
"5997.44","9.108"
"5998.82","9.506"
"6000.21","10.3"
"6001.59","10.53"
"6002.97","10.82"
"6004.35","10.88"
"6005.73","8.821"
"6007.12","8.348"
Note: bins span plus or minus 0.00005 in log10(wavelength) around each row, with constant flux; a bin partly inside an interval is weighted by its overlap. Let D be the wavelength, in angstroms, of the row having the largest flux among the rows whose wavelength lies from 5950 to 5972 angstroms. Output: 5958.90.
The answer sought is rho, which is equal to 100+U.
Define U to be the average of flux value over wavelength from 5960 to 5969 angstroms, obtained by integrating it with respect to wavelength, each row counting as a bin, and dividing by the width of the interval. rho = 110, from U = 10.3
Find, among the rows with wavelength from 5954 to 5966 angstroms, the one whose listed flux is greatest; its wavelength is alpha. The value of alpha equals 5958.90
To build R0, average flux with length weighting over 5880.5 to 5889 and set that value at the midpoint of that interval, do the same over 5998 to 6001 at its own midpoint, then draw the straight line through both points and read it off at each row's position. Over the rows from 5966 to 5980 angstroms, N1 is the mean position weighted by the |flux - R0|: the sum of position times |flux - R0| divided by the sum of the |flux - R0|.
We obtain 5974.5 angstroms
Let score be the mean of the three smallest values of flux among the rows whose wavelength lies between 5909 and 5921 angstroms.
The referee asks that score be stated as 8.7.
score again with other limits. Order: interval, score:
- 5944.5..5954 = 8.4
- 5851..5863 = 8.5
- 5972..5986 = 7.7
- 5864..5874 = 10.1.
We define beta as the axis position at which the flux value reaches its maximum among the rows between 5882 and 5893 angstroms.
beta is 5883.91 angstroms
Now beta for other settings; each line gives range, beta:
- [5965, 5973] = 5967.14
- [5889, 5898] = 5894.76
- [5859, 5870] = 5864.97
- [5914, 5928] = 5916.52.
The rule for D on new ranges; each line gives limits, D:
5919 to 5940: 5938.35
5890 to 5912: 5909.71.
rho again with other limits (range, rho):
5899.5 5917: 110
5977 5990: 110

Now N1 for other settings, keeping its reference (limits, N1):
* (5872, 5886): 5880.3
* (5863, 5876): 5869.9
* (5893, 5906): 5898.3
